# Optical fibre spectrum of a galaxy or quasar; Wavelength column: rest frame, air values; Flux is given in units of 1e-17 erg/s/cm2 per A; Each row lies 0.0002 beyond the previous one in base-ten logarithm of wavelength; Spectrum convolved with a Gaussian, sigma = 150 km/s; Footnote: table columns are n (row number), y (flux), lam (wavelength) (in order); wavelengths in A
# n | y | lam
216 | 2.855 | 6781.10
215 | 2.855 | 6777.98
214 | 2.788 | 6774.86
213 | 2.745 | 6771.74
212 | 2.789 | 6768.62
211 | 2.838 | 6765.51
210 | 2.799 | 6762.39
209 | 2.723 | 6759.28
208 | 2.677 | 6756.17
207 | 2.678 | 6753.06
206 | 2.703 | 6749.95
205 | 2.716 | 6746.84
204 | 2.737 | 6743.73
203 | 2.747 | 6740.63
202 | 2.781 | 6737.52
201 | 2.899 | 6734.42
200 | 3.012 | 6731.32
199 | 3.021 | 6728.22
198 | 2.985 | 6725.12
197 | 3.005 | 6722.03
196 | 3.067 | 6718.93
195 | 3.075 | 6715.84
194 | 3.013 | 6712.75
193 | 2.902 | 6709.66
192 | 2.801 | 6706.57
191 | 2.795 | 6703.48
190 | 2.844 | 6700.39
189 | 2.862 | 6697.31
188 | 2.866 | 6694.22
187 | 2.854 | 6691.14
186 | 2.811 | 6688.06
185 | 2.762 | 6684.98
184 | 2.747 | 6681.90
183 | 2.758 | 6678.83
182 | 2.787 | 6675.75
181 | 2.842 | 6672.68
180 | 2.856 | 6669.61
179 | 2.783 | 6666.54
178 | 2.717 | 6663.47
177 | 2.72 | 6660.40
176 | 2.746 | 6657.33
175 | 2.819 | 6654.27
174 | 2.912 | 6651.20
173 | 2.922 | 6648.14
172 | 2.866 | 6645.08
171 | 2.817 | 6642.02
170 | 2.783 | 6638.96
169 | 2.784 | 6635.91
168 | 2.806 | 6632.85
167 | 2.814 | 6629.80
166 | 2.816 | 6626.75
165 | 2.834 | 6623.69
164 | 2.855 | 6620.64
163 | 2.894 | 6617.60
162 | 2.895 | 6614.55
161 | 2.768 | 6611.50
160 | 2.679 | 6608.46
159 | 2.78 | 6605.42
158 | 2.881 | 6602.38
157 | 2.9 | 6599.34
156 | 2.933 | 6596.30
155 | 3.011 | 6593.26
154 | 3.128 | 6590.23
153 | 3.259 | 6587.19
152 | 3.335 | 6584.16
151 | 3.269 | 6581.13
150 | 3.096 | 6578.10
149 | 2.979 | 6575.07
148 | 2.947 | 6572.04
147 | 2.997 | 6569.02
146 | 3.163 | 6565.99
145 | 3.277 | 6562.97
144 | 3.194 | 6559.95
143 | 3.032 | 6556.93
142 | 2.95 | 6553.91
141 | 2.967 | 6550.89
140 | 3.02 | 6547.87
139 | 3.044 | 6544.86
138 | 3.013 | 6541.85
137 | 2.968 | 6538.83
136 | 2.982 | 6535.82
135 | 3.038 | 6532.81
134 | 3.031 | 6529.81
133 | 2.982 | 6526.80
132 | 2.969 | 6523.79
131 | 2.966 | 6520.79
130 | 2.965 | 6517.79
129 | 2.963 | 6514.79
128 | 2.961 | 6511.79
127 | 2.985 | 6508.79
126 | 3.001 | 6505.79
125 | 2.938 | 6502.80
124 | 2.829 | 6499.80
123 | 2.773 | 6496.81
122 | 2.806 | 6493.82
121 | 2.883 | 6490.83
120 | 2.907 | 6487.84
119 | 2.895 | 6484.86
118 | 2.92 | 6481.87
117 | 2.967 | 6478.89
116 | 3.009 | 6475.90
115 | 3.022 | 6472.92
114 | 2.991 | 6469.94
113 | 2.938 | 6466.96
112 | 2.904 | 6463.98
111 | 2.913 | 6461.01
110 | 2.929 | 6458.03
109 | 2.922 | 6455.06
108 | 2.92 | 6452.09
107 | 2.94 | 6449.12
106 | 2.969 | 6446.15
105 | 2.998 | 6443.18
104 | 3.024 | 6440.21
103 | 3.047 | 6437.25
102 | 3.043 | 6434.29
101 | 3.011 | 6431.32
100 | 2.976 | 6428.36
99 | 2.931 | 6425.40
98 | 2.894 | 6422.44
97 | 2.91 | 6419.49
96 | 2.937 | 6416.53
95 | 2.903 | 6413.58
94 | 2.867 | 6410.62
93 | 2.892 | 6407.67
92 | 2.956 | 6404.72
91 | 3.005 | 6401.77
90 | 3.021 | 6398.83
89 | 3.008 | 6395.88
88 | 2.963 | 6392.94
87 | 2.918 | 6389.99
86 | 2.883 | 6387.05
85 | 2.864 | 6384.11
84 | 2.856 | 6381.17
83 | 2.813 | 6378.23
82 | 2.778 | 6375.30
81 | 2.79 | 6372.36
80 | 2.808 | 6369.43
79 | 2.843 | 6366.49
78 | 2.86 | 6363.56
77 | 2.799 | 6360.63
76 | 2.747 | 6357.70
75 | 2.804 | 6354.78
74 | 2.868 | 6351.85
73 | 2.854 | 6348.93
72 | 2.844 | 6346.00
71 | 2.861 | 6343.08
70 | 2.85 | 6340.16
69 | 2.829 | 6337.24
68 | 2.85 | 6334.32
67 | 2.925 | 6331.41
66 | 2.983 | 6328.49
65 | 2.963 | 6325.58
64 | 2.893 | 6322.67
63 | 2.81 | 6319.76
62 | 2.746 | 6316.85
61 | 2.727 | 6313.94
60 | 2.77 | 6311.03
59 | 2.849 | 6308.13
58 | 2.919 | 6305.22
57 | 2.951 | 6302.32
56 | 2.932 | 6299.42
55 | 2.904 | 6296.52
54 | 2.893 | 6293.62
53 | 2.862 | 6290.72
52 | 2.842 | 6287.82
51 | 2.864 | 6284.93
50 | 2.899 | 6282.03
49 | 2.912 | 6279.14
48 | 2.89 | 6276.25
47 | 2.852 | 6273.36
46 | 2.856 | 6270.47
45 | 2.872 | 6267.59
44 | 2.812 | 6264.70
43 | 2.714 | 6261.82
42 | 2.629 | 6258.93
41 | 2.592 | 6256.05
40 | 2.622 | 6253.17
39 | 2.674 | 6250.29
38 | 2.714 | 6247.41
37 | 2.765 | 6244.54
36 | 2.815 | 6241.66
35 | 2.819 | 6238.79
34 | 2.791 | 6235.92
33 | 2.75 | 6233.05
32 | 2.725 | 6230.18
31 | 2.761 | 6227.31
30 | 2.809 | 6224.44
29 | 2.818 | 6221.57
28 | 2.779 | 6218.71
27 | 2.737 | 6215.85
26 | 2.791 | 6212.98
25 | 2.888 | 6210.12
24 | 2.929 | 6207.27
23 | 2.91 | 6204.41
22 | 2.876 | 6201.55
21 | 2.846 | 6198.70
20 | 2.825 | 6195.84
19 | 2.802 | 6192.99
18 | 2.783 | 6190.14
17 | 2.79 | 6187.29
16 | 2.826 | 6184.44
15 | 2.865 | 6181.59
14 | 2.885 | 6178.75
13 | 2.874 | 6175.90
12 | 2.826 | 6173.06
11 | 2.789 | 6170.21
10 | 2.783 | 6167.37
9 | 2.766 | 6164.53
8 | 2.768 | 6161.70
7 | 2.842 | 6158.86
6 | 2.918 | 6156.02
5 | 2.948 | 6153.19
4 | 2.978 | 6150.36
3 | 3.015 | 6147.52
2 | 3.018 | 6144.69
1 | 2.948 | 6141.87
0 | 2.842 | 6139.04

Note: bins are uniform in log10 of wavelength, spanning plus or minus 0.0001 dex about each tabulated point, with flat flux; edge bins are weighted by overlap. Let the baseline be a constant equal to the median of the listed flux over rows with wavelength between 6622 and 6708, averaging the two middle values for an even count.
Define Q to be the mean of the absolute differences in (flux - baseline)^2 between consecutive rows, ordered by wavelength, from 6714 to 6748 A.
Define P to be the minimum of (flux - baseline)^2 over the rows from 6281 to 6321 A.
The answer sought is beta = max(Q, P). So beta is 0.0104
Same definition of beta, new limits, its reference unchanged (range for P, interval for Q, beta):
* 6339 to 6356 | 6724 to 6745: 0.0102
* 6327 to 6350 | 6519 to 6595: 0.0417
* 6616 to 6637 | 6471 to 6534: 0.0064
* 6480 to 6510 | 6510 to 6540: 0.0062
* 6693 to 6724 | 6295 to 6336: 0.0076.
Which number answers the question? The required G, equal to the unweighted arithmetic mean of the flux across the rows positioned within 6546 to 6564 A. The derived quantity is 3.07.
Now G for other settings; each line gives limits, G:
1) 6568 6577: 2.97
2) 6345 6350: 2.85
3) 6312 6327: 2.83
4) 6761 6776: 2.79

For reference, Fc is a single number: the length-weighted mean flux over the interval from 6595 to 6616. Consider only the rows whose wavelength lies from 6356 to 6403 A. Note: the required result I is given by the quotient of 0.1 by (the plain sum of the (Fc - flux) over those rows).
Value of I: -0.158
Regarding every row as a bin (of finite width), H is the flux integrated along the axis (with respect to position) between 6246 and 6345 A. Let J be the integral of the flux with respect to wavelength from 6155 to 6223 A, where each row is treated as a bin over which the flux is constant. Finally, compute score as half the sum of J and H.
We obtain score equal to 236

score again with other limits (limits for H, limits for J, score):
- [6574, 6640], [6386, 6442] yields 180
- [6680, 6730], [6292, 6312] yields 101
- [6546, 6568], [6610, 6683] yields 137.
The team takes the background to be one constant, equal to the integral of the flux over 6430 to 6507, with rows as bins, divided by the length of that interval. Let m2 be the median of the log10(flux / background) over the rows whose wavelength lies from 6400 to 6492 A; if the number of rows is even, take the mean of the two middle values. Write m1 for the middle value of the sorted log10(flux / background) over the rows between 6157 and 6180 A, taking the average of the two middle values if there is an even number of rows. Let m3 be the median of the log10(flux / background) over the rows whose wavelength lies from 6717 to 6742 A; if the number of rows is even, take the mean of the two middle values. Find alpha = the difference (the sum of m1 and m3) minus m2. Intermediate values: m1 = -0.020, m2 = -0.001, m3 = 0.008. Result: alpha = -0.012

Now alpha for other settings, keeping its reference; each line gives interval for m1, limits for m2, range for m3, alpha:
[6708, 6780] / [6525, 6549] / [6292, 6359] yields -0.046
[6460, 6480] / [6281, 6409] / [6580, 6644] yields 0.003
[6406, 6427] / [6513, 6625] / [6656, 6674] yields -0.038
